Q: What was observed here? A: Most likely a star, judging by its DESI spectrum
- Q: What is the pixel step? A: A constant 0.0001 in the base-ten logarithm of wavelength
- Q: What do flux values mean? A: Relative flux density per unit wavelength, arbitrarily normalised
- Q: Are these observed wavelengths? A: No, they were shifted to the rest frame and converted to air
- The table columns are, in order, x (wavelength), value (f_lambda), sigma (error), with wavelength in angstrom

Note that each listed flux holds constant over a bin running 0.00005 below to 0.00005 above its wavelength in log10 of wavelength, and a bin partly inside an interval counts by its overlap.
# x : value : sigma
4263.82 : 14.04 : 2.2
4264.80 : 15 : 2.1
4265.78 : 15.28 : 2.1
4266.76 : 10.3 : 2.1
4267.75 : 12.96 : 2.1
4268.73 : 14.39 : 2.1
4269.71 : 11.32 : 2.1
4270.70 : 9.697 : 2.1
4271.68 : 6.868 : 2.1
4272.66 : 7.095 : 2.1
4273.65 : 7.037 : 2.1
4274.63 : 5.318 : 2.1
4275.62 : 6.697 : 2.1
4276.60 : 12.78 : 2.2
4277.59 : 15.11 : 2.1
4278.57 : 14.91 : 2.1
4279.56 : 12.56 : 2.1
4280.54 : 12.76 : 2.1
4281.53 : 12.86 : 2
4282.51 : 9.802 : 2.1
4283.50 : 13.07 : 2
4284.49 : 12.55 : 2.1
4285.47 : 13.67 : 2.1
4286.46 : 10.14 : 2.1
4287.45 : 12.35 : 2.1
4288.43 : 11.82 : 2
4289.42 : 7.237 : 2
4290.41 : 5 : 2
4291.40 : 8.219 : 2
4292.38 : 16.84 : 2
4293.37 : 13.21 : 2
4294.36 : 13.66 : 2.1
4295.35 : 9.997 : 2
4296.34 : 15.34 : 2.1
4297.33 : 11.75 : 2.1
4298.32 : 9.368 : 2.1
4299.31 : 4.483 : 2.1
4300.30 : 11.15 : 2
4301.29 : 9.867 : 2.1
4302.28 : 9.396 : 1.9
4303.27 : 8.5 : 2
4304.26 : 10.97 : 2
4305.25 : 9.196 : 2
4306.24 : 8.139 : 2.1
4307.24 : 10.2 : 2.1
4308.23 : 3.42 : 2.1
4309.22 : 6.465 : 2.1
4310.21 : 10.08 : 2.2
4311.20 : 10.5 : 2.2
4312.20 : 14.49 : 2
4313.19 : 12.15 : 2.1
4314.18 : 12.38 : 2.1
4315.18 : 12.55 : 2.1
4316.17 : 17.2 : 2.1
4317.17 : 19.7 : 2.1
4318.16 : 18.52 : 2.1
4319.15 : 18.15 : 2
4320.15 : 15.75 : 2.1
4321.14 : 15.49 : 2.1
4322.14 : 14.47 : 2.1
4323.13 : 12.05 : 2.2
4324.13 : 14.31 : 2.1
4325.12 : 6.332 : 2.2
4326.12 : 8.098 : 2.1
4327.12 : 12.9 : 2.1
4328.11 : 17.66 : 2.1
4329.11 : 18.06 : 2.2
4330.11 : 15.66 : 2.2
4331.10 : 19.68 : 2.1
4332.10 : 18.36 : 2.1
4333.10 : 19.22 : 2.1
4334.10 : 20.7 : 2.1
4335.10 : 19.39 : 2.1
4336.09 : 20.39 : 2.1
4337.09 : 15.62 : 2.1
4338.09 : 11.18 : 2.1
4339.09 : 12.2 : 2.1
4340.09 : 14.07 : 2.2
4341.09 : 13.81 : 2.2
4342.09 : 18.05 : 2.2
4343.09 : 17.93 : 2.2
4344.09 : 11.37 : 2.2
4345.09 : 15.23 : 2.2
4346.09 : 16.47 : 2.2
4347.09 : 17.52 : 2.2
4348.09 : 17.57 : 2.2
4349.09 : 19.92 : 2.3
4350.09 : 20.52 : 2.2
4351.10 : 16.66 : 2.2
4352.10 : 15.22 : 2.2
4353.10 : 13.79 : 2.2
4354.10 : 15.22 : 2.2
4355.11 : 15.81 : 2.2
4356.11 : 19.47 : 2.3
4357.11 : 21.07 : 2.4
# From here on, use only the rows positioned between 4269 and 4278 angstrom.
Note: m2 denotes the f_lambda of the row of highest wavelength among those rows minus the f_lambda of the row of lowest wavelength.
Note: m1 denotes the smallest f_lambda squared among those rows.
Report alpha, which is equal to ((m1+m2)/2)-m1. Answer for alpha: -12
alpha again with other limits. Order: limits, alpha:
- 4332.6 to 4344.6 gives -66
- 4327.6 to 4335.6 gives -122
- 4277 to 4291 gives -18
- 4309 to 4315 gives -18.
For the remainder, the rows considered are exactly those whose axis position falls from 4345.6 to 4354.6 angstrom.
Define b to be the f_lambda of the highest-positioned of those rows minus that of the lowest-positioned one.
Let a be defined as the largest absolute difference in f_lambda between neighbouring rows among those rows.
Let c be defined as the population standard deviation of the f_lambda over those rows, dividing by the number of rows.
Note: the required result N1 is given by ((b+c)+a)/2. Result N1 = 2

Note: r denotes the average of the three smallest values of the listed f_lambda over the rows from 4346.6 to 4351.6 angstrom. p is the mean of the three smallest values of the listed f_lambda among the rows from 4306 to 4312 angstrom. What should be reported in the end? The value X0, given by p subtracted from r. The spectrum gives 11.2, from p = 6.0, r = 17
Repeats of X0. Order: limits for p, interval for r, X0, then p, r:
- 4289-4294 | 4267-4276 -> -0.5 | 6.8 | 6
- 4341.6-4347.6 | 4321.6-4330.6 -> -5.5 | 14.4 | 9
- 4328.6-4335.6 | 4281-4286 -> -5.6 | 17.4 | 12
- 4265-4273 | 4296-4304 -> -0.4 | 7.9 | 7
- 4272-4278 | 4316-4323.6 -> 7.7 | 6.4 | 14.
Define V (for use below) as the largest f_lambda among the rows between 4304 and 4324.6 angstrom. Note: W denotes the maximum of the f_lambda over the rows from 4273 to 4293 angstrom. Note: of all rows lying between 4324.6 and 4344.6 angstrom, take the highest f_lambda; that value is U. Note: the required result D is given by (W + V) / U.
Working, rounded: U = 20.7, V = 19.7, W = 16.84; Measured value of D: 1.8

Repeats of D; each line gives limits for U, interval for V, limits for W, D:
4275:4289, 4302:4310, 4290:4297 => 1.8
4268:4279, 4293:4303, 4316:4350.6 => 2.4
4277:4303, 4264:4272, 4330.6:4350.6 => 2.1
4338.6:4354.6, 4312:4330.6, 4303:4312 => 1.5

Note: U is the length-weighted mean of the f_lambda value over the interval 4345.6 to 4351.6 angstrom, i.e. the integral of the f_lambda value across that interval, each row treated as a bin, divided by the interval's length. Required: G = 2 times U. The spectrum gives 36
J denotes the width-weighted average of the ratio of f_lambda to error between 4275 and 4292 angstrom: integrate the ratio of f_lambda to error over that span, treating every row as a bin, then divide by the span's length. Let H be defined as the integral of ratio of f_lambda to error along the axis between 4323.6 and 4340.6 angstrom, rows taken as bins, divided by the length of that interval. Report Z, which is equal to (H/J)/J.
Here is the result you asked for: 0.25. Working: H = 7.3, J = 5.4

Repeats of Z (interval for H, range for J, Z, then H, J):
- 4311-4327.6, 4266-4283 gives 0.25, 6.6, 5.1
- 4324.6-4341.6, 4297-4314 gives 0.35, 7.3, 4.6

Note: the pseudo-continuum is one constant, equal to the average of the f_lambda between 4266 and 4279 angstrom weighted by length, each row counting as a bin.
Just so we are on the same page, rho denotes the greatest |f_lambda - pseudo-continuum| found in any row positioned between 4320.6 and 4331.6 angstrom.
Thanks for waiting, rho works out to 9.3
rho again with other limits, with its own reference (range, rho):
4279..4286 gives 3.2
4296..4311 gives 7.0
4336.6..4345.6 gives 7.6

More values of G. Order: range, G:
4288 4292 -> 17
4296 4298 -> 26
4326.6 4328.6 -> 30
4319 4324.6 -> 30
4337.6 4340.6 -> 25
